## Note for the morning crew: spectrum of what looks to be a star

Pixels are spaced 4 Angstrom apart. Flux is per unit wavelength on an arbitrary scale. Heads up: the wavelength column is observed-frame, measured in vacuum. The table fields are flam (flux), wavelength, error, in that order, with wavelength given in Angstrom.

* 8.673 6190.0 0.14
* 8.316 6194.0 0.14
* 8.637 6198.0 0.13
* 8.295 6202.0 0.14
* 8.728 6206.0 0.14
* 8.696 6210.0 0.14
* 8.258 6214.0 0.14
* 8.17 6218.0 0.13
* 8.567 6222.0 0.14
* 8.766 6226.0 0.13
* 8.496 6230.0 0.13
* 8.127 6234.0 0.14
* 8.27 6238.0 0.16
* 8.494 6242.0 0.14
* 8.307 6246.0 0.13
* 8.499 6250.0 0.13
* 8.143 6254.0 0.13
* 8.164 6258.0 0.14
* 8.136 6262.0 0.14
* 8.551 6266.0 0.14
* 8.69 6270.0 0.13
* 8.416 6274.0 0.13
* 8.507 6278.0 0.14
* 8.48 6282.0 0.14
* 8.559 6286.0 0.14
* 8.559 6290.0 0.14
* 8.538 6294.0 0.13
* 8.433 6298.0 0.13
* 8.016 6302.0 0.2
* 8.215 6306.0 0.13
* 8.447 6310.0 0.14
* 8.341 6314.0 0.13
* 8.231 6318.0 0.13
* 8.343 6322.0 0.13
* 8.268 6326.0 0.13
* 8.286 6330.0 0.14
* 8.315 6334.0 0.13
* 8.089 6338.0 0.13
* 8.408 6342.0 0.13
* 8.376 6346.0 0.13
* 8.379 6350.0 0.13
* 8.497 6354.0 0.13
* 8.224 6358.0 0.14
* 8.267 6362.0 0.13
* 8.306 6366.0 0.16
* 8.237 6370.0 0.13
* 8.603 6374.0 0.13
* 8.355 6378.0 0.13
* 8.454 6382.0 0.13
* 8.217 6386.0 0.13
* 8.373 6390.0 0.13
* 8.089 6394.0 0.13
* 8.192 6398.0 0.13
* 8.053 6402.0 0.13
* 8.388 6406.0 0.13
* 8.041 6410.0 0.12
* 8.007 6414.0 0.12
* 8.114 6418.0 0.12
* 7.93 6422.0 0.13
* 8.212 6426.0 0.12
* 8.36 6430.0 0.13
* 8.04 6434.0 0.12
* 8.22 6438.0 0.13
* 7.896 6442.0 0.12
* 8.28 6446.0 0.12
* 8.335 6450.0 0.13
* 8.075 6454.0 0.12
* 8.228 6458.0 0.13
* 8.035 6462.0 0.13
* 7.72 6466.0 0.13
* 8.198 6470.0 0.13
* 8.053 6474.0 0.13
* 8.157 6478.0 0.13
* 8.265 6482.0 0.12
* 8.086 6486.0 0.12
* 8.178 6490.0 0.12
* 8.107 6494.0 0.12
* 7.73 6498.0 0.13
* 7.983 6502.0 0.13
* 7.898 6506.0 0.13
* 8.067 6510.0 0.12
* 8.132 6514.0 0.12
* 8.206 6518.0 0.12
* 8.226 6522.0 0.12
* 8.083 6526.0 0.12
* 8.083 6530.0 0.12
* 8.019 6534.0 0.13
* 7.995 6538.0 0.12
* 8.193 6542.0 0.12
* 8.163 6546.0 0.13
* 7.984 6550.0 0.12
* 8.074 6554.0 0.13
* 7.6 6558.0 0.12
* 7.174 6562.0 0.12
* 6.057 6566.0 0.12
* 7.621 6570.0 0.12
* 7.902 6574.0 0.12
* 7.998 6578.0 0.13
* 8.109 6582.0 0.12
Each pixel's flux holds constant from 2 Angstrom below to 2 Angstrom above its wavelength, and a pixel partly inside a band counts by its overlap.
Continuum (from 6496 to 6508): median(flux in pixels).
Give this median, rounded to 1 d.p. 7.9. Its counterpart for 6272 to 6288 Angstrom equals 8.5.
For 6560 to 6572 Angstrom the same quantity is 7.2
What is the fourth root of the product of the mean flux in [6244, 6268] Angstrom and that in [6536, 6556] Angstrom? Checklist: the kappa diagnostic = 2.862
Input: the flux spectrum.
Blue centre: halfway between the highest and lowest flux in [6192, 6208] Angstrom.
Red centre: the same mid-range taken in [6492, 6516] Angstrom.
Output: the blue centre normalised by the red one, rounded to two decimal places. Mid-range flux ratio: 1.07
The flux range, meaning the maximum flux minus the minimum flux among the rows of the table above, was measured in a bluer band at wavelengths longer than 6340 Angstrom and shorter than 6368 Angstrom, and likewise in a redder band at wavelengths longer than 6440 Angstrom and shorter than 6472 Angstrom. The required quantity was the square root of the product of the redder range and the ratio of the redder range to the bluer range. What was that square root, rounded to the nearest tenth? 1.2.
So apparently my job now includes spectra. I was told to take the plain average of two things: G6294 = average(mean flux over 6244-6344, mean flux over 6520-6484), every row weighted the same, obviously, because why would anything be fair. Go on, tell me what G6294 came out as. 8.20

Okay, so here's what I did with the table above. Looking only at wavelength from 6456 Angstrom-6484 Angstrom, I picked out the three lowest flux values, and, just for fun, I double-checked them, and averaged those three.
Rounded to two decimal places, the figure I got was 7.94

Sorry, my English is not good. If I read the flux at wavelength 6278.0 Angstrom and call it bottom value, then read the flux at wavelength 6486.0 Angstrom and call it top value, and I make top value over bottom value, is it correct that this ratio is 0.95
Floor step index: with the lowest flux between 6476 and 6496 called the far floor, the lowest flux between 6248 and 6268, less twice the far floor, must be -8.0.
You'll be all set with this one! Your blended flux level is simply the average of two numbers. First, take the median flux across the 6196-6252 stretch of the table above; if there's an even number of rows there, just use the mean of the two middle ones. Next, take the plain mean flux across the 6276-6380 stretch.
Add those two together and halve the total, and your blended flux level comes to 8.43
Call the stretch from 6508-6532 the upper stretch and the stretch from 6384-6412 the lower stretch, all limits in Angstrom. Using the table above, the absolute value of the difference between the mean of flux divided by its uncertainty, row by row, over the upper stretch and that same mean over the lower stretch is 4.0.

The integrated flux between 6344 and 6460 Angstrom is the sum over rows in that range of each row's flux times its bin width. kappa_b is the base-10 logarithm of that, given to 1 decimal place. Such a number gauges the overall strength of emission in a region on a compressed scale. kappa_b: 3.0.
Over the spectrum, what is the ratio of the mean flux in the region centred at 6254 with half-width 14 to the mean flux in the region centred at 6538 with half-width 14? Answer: 1.031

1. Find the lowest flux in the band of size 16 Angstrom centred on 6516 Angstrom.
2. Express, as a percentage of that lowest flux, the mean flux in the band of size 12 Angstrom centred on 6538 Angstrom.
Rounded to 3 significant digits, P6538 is 100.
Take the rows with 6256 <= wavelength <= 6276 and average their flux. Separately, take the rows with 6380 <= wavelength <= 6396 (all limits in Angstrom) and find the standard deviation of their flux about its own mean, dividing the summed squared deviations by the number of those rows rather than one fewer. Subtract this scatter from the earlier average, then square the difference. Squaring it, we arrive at 68.1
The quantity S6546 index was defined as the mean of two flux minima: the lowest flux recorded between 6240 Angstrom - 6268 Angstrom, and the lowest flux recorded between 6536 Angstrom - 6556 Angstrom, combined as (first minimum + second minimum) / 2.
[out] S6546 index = 8.06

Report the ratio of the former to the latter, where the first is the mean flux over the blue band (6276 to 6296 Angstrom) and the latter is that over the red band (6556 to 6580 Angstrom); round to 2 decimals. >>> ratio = 1.15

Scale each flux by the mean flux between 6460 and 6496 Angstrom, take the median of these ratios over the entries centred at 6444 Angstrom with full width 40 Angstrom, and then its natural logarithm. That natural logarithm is 0.016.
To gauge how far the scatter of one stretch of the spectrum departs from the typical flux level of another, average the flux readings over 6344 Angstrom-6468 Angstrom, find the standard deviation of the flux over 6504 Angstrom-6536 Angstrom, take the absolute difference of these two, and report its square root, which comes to 2.85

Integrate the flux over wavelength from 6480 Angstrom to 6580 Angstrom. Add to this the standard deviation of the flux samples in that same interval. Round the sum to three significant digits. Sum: 792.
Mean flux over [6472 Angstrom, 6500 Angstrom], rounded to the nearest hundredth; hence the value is 8.08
